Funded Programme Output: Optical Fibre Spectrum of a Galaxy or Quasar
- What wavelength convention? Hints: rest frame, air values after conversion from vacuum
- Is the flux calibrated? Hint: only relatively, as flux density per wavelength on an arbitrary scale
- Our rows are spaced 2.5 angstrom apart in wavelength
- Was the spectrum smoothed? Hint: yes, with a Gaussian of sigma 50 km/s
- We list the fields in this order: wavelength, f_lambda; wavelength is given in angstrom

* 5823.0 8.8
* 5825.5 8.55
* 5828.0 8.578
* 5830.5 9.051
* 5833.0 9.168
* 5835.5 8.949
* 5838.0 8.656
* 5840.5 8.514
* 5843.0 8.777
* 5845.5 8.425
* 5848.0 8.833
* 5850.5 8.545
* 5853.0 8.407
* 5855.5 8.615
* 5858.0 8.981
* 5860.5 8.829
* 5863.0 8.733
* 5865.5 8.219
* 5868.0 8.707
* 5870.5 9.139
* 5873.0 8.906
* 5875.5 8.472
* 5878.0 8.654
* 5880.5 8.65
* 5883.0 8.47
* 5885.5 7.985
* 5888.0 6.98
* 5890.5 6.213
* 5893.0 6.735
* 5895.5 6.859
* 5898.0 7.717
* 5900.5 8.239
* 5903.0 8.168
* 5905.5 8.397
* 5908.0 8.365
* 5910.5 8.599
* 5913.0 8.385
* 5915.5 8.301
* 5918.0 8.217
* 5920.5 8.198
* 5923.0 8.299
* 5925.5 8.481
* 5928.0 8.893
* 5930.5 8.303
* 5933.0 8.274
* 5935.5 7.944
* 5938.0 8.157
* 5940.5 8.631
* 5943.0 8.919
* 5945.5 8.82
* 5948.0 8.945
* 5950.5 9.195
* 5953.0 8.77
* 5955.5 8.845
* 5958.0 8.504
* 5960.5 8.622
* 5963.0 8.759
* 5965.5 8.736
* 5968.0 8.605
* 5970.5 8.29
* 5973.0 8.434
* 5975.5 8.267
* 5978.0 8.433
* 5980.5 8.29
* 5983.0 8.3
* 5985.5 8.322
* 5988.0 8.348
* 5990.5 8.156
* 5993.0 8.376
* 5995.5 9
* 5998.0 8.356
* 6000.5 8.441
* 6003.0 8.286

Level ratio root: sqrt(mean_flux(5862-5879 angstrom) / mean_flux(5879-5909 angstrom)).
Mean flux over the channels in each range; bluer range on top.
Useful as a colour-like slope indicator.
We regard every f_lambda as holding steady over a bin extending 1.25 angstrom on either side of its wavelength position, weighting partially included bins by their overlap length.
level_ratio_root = 1.06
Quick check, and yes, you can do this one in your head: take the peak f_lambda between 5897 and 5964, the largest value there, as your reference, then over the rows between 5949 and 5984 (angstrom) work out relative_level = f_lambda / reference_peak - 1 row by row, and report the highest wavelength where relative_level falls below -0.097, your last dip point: 5983.0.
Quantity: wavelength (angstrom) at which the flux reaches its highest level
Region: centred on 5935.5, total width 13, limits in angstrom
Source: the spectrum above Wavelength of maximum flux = 5940.5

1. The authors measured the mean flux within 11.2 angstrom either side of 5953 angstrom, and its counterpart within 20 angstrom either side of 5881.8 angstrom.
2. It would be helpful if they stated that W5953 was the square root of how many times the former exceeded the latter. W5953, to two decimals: 1.05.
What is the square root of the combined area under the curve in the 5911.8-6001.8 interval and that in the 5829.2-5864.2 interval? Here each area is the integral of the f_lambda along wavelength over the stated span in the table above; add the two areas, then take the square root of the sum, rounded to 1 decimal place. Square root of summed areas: 32.7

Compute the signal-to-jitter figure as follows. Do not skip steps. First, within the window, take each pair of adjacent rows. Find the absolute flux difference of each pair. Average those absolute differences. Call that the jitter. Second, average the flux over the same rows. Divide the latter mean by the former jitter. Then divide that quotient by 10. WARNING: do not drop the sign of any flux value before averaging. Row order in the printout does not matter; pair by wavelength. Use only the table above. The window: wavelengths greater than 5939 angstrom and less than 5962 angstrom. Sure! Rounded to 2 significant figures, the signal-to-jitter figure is 4.1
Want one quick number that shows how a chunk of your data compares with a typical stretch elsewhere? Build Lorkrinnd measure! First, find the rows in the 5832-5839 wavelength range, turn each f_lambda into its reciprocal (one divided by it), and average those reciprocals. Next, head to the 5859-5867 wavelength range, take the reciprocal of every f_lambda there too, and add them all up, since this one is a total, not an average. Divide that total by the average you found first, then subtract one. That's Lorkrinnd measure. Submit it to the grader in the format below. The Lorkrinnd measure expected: 2.12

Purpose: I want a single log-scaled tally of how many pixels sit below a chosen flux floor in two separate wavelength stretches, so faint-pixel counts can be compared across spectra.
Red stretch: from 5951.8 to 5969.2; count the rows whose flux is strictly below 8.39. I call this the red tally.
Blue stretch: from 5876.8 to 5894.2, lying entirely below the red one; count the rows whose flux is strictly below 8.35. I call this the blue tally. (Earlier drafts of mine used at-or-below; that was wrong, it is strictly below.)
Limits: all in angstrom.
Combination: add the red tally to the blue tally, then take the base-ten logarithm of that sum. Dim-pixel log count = 0.60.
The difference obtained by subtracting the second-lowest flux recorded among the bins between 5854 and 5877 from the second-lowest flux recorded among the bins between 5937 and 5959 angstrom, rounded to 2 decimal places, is 0.03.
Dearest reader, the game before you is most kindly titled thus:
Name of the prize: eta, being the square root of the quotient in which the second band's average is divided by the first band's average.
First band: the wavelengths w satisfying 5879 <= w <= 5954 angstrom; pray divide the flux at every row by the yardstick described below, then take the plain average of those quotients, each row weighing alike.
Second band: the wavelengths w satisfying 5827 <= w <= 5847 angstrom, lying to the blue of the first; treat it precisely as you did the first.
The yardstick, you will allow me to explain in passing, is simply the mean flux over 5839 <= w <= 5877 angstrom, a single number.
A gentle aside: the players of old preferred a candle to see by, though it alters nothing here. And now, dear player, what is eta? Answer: 1.03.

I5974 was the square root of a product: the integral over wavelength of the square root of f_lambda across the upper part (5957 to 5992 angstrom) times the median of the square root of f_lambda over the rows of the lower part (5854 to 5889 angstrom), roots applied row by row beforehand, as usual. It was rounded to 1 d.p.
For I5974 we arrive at 17.3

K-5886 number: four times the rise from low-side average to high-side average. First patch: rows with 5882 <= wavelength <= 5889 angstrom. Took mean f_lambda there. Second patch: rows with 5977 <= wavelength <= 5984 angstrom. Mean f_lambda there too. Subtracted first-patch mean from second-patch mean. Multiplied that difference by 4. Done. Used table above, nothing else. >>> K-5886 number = 2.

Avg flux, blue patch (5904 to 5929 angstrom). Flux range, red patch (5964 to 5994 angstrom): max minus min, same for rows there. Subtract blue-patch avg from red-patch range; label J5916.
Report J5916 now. -7.83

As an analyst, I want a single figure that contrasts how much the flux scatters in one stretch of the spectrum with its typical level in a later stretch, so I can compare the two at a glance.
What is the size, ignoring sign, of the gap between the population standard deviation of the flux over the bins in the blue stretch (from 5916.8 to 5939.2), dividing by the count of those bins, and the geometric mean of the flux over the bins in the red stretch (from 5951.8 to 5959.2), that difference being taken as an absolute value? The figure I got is 8.5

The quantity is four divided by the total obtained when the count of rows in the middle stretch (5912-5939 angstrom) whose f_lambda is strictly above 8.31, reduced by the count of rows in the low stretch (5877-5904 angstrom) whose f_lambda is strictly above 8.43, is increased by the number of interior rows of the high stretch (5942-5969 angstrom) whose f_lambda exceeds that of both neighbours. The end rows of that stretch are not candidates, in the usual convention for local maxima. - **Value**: 1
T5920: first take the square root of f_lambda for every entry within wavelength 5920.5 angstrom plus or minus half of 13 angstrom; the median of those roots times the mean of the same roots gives 8.3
